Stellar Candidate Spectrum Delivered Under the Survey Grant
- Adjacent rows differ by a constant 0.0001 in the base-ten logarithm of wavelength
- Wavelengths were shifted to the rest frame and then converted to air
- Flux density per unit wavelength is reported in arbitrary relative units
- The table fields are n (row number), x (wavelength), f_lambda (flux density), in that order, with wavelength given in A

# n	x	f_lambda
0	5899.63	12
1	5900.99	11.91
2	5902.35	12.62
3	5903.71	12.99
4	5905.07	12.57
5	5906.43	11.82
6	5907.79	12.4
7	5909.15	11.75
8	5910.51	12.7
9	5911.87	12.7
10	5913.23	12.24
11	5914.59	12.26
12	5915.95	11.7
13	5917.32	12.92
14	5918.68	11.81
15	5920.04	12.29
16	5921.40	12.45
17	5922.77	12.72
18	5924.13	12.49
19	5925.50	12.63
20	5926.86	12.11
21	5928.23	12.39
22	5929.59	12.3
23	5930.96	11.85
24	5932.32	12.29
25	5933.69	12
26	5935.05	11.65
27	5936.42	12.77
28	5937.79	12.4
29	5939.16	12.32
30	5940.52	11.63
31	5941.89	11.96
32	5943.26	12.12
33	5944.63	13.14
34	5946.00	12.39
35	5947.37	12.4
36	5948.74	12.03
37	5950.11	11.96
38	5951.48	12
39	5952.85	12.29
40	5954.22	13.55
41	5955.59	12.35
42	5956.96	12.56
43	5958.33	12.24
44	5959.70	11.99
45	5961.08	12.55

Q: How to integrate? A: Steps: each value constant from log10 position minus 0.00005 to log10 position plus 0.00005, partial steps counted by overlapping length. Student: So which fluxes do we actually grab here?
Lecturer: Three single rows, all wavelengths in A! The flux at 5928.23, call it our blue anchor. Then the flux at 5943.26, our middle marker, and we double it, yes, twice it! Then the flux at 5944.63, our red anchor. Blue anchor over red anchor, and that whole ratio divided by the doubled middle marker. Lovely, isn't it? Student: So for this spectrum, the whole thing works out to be 0.0389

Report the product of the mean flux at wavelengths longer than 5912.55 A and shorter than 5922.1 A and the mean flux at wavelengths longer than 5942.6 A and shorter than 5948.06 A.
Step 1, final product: 153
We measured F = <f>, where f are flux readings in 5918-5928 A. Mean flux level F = 12.4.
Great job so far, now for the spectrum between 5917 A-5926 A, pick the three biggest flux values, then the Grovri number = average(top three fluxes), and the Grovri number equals 12.76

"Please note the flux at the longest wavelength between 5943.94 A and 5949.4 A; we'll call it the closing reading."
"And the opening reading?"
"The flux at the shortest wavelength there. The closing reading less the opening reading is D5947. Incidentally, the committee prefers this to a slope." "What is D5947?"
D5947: -1.1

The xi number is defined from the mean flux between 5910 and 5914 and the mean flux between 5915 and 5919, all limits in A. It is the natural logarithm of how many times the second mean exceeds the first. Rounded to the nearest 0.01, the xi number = -0.03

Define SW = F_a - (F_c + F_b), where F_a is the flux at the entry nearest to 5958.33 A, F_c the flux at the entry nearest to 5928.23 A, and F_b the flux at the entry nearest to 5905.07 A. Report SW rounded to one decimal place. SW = -12.7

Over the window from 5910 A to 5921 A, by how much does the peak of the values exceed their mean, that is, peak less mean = 0.59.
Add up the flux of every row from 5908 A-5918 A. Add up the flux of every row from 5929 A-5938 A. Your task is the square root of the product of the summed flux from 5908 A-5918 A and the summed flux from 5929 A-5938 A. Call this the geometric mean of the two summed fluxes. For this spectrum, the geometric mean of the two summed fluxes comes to 85.8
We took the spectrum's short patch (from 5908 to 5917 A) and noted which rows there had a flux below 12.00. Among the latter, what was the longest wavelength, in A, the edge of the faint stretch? 5915.95 A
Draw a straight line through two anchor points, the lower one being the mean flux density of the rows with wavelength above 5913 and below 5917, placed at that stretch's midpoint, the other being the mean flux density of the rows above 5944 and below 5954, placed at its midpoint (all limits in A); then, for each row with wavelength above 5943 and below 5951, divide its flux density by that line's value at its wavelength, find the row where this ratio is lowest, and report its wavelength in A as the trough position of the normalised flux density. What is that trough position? 5950.11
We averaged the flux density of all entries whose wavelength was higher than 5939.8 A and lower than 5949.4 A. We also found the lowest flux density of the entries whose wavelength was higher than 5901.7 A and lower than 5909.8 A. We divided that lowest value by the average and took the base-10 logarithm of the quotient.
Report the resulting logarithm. -0.018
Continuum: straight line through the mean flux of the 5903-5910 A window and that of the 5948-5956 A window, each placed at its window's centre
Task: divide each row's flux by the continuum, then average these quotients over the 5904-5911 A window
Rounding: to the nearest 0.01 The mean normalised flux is 1.00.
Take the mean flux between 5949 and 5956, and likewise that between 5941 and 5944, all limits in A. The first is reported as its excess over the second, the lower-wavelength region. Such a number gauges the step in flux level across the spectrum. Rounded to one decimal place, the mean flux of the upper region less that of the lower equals 0.4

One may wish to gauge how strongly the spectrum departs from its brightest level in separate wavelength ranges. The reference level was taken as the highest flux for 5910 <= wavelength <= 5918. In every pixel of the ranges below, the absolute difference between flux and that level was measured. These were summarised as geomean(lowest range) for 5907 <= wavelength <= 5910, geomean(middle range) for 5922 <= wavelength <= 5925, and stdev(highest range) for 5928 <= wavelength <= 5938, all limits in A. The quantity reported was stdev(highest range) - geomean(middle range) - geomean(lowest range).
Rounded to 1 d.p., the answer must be -0.7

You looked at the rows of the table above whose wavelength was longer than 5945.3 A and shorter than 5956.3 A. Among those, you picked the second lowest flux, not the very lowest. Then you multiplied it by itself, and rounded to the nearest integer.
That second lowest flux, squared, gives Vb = 144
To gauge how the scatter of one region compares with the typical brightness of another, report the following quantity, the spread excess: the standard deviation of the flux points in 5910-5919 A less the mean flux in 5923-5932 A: -11.9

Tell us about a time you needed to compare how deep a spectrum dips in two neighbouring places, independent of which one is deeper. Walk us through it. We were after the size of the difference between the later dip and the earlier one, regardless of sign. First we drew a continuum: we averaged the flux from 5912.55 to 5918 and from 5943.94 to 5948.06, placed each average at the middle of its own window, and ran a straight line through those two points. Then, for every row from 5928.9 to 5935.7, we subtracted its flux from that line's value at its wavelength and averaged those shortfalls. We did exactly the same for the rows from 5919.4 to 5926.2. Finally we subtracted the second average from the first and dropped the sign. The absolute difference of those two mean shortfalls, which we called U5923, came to 0.61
